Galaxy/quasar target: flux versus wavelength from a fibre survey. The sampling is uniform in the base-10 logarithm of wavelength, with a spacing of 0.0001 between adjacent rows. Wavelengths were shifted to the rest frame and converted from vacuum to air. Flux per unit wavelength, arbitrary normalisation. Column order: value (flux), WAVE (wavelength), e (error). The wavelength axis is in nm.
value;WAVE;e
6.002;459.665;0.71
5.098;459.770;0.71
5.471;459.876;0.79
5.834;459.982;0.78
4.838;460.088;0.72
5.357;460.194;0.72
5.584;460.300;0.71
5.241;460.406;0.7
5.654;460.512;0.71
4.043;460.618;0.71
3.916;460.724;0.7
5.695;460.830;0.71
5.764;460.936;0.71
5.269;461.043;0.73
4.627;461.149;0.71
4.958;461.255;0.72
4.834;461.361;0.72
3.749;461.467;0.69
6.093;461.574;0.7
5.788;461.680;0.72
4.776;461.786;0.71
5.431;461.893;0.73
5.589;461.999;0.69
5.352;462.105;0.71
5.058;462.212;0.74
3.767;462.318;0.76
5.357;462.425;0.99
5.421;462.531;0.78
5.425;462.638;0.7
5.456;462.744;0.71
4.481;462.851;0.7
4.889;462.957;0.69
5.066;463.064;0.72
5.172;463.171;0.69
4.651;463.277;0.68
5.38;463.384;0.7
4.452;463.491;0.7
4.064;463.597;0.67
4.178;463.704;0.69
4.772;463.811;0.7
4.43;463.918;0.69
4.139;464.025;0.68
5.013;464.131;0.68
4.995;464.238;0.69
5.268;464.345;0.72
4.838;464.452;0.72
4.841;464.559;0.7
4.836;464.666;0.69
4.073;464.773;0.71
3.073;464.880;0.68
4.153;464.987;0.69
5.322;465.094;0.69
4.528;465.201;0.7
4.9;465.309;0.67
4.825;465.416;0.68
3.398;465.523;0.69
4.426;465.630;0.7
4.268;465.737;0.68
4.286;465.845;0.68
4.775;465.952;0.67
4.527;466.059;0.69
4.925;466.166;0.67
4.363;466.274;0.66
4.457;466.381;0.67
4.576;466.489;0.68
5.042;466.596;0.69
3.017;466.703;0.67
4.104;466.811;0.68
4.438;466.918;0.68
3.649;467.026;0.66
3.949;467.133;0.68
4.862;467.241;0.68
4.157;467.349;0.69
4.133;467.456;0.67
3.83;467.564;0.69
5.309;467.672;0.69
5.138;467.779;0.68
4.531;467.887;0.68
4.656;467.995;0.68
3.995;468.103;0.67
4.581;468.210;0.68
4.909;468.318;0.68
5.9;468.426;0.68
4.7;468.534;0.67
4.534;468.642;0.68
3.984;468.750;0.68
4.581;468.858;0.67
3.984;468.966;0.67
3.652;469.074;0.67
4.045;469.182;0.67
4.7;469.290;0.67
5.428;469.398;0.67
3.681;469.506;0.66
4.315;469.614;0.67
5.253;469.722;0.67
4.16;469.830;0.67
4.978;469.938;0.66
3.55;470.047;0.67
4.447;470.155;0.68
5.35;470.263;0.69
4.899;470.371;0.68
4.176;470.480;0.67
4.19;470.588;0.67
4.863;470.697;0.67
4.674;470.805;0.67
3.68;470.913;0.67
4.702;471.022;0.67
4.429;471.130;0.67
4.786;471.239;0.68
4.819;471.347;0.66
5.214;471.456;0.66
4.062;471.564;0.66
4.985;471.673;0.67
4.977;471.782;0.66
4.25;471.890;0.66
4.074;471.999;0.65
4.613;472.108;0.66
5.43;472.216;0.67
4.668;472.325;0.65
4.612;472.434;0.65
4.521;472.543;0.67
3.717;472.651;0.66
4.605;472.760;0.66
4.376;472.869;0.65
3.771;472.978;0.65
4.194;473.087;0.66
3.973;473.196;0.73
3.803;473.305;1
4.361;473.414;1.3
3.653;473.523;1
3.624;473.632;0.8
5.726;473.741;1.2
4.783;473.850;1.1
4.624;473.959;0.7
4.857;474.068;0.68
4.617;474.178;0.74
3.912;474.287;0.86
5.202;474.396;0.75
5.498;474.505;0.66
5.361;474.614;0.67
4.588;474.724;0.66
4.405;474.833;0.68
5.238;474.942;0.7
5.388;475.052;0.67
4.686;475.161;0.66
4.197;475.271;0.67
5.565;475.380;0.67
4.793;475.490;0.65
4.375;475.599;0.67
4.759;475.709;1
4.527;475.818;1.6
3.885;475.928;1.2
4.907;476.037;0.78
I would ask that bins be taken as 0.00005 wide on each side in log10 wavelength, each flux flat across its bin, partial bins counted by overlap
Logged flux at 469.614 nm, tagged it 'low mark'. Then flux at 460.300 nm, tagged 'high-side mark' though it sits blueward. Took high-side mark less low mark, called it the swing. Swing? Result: 1.3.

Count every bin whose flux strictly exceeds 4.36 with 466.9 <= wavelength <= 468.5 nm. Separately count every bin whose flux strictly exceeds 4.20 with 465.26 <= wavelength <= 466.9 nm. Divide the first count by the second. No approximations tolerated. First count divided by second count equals 0.75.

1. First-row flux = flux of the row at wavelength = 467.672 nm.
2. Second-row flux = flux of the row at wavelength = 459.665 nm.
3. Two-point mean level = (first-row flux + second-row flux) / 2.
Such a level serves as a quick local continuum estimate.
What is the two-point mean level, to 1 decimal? 5.7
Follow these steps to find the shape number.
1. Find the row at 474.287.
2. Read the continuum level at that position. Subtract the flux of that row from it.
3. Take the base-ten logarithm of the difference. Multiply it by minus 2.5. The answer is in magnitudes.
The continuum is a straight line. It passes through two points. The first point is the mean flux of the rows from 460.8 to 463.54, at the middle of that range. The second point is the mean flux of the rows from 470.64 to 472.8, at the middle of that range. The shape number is 0.68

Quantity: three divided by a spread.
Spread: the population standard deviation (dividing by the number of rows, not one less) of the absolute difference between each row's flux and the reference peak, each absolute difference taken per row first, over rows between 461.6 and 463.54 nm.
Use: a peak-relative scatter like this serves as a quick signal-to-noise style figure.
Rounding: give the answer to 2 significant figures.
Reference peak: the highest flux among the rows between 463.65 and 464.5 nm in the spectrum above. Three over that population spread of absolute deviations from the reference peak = 8.4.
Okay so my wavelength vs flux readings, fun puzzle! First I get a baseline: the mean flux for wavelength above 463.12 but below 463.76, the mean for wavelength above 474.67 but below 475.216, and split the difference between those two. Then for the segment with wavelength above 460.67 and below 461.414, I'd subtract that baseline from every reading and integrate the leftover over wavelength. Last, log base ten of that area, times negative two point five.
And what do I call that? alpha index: 1.8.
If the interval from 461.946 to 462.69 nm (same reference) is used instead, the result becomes 1.4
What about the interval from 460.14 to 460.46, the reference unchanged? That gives 1.7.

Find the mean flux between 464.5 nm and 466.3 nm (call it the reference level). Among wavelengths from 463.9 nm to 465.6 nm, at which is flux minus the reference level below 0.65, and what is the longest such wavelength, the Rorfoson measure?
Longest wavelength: 465.523 nm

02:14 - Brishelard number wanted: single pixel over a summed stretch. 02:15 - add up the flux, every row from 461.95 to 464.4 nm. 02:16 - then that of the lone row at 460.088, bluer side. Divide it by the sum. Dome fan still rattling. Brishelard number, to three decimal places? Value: 0.043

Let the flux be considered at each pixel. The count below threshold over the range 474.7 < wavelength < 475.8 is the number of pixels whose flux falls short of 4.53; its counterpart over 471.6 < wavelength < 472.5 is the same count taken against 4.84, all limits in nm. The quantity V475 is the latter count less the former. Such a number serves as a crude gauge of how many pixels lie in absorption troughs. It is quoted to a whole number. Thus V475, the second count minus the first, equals 2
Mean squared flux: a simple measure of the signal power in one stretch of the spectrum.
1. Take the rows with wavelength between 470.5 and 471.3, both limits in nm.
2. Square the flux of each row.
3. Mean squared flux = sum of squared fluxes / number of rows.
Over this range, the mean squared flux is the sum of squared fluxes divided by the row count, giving 20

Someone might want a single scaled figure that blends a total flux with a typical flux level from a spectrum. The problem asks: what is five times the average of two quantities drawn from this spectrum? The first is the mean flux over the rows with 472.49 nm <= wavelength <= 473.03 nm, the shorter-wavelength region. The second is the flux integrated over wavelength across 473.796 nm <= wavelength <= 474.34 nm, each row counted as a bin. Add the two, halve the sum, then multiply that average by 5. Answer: 16.7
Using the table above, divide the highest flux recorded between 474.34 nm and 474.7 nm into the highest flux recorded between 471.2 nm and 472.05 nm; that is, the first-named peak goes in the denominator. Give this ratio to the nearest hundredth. 0.95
